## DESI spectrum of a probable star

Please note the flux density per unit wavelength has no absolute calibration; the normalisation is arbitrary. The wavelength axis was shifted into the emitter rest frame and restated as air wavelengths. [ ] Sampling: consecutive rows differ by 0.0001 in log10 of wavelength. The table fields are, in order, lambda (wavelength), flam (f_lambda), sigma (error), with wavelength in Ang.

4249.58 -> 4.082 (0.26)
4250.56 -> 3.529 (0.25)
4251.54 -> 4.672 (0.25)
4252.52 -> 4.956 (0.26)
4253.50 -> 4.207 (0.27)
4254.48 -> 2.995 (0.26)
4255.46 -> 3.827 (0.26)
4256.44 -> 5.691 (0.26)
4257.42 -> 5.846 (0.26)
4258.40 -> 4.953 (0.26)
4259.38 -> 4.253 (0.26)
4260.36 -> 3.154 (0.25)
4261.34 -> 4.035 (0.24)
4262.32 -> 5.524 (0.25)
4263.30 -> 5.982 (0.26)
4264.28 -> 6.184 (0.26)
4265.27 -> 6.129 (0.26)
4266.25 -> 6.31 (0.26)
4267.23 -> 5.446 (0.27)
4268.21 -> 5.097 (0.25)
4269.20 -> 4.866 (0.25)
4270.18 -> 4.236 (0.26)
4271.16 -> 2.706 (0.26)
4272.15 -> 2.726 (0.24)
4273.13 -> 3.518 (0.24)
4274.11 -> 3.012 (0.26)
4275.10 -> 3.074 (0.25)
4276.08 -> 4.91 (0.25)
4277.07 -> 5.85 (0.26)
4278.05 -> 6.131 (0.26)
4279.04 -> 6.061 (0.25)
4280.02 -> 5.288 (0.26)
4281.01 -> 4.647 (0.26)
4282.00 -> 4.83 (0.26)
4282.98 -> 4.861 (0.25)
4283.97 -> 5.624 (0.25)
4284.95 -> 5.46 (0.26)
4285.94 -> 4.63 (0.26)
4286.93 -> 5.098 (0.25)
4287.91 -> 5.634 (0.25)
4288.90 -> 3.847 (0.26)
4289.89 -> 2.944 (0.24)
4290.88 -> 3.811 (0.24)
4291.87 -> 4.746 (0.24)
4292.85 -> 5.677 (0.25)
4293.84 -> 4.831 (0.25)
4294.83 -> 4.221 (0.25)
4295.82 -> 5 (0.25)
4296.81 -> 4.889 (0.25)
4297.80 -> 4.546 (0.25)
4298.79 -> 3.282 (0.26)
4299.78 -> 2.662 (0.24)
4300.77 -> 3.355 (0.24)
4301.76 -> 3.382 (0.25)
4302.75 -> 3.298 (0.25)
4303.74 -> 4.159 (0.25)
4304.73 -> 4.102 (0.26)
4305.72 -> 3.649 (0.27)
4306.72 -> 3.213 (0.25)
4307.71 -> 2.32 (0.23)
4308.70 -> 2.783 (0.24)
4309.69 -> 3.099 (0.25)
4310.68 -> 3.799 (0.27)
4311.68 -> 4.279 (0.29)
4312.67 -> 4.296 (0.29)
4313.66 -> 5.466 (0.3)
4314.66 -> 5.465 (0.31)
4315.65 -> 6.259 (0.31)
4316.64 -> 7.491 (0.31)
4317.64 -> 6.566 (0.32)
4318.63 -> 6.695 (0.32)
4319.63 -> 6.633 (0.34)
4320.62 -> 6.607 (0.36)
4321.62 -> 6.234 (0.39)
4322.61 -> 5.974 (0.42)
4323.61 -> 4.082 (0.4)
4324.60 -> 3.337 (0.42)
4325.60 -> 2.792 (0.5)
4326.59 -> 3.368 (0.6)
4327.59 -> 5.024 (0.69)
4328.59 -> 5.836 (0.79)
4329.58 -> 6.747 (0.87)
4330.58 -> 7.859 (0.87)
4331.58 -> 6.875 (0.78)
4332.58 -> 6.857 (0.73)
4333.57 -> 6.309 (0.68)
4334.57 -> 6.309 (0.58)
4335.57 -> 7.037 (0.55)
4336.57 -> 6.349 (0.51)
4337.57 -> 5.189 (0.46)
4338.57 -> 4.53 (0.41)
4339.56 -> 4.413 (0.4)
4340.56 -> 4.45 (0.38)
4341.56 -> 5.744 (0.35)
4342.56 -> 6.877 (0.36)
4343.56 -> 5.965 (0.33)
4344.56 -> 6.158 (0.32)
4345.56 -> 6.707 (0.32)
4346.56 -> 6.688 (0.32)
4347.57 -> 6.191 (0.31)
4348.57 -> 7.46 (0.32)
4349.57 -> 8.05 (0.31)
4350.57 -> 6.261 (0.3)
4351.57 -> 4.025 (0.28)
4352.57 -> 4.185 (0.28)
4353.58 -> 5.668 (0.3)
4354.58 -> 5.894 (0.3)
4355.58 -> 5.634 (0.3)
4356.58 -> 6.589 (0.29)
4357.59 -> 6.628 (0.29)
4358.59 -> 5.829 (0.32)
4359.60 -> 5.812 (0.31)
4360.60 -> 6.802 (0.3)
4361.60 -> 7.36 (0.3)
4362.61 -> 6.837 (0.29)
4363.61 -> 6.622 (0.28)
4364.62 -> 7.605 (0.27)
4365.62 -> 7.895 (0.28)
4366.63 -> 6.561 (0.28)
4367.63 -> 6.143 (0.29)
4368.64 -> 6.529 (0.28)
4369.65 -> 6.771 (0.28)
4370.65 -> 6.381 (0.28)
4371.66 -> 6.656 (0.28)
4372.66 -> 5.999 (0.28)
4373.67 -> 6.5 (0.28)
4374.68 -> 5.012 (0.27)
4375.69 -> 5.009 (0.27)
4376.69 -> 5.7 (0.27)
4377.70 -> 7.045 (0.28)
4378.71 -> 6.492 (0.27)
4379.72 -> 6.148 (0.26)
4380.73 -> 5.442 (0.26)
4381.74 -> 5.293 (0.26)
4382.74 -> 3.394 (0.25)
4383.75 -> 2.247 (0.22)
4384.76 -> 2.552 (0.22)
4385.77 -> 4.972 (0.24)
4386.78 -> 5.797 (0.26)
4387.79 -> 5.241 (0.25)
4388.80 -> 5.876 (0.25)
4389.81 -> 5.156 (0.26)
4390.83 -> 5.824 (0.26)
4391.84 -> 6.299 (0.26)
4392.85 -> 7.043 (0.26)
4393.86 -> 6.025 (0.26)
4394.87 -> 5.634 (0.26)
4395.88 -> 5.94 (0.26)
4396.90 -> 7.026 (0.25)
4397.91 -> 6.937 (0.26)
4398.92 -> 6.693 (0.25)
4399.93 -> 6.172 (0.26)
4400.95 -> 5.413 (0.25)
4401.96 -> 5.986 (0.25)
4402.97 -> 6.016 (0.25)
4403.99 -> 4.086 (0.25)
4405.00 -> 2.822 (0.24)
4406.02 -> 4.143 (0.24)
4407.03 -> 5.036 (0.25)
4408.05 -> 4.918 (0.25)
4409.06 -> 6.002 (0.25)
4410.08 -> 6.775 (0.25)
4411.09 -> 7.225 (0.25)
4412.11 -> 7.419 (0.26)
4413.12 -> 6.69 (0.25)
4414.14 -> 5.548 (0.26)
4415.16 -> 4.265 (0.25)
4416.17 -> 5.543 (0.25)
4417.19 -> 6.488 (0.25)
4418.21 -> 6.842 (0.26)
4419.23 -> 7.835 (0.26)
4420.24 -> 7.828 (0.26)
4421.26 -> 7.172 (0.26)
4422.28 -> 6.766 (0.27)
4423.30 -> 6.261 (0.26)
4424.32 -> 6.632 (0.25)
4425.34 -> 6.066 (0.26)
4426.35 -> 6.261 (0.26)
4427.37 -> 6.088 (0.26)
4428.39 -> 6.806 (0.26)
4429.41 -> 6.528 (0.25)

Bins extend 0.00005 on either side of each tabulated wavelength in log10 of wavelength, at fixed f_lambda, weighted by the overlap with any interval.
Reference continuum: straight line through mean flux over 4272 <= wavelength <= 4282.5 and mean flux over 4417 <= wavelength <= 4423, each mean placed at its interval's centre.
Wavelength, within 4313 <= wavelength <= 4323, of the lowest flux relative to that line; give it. 4314.66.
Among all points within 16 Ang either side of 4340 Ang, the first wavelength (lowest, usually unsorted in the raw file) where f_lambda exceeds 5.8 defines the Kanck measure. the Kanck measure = 4328.59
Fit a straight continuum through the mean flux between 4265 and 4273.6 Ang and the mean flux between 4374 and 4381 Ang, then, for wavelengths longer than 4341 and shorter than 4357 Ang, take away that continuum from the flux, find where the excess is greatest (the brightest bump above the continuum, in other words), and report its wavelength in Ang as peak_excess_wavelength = 4349.57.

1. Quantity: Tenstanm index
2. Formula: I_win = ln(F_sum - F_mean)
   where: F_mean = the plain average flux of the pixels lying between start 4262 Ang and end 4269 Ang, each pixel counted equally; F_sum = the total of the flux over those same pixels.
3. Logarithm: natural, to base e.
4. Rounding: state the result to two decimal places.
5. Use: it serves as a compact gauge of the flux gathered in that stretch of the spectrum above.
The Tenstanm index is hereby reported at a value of 3.55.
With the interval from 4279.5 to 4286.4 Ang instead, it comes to 3.41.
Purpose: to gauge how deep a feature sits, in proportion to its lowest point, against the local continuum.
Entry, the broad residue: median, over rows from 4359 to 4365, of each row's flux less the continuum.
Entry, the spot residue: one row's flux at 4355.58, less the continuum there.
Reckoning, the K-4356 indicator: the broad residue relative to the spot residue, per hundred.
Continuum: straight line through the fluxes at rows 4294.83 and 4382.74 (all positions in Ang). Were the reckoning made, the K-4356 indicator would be 163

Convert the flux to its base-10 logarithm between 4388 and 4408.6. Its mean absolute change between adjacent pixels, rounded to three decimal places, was 0.060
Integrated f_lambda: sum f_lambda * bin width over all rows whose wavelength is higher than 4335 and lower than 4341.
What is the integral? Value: 32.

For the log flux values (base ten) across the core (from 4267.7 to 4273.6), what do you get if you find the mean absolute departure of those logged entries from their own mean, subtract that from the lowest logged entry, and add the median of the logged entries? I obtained 0.92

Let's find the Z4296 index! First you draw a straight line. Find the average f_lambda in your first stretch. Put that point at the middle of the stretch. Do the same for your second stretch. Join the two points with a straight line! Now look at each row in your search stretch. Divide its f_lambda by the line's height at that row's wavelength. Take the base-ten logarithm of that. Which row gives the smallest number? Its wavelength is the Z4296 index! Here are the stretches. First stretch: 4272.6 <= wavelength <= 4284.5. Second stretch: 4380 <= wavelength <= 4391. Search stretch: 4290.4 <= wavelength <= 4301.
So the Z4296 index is 4299.78 Ang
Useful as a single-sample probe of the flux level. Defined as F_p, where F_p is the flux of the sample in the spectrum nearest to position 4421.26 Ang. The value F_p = 7.172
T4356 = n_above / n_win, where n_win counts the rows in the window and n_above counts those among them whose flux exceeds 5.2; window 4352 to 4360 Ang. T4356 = 0.9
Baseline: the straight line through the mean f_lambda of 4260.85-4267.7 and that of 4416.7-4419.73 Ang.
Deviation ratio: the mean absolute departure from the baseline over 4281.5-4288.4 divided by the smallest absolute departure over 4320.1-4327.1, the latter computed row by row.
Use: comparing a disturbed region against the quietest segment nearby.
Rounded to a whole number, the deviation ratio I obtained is 12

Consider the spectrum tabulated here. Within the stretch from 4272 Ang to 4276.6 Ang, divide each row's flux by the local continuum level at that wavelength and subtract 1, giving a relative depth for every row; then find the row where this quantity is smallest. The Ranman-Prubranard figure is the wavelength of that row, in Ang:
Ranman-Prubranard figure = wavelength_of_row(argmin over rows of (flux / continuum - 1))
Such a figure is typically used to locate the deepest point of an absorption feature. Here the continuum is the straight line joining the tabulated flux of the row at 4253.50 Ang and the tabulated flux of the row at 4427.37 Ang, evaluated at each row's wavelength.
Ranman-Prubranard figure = 4272.15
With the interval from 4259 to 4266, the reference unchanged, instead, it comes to 4260.36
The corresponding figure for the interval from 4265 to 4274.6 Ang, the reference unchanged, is 4271.16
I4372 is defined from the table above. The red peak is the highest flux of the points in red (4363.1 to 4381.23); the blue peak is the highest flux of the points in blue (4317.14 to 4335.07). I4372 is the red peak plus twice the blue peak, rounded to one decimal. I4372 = 23.6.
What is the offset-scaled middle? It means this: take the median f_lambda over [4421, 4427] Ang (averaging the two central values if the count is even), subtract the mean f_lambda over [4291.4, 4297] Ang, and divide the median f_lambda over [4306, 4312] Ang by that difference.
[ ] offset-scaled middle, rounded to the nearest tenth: 2.0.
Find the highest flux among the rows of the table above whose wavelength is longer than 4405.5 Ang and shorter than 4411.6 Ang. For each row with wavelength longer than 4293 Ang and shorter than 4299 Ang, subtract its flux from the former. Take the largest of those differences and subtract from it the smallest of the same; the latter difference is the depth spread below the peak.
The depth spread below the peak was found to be 1.7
